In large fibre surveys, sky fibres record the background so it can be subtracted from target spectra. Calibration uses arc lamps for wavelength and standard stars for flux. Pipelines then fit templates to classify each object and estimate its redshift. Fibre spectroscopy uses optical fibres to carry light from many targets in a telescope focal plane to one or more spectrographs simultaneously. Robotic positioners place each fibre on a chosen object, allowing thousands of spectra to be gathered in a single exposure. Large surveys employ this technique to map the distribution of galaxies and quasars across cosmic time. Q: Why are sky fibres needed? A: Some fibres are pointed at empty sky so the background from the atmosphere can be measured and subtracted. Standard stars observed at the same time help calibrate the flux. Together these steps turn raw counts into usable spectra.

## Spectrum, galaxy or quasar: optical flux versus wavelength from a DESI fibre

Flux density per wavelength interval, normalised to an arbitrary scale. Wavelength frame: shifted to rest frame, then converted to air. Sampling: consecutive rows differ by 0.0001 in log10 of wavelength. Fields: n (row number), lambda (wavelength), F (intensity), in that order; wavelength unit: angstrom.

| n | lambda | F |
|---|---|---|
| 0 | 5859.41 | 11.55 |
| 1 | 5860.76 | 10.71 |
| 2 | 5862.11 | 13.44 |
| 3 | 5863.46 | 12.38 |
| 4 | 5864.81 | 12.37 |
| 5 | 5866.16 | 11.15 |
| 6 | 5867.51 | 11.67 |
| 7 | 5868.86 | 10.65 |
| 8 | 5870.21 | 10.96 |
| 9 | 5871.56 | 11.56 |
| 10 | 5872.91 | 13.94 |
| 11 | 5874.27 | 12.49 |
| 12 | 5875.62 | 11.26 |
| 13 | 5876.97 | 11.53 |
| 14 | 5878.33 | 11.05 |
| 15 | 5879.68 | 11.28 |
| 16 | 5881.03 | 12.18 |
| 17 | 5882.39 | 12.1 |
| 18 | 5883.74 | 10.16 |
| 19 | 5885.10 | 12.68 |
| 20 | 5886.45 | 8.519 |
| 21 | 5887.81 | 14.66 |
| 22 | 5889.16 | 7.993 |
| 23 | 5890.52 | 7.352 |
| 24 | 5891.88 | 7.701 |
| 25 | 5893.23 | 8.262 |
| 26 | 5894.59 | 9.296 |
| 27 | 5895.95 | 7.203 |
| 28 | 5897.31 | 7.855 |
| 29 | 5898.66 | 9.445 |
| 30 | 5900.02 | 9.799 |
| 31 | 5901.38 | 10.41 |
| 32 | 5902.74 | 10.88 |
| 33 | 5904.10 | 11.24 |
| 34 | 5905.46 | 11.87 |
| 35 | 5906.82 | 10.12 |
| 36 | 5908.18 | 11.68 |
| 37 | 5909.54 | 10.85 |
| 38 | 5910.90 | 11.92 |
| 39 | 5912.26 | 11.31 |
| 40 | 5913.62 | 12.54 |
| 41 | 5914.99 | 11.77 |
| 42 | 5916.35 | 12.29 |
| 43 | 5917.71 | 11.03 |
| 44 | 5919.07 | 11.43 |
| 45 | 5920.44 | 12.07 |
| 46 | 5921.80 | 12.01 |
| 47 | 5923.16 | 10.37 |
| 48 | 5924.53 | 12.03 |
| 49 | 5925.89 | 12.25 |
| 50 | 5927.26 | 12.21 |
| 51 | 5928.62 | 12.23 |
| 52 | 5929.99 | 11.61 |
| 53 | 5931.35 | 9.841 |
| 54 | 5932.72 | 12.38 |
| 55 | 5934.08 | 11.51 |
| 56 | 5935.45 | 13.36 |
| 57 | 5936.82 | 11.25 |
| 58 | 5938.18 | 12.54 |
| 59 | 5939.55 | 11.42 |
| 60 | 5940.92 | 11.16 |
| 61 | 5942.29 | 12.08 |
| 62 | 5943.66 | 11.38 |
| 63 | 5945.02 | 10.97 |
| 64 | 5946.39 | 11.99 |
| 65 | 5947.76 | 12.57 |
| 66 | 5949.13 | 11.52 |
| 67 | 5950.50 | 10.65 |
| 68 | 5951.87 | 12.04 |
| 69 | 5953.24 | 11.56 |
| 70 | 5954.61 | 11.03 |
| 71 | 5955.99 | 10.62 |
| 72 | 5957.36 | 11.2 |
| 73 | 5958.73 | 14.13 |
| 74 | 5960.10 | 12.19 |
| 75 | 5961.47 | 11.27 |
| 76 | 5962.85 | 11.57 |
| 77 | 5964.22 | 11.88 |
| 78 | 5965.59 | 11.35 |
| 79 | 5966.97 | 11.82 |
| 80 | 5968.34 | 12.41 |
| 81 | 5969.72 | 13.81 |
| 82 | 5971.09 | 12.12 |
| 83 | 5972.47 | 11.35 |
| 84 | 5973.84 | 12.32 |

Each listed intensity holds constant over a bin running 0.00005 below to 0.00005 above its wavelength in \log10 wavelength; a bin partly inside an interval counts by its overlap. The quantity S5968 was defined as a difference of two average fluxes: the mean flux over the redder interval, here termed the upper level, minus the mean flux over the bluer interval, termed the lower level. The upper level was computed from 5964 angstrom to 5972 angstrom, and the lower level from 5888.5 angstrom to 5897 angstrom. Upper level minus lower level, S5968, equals 4.3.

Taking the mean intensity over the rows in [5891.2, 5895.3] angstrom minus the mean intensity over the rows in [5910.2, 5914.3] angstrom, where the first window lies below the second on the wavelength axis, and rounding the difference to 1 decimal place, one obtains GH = -3.5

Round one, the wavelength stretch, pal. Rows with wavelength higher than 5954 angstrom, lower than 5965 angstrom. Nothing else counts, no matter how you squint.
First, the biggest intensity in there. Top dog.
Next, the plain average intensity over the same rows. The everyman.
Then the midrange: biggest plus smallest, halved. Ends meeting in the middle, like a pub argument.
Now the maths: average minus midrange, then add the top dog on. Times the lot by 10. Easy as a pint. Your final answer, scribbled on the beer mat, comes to 135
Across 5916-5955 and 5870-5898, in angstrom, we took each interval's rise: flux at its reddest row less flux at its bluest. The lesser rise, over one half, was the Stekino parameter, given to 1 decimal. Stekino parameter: -6.2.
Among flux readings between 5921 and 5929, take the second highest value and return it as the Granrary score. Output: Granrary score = 12.23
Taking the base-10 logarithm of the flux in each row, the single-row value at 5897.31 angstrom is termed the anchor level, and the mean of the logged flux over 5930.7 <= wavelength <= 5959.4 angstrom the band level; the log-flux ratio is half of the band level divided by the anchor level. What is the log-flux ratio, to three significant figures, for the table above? 0.595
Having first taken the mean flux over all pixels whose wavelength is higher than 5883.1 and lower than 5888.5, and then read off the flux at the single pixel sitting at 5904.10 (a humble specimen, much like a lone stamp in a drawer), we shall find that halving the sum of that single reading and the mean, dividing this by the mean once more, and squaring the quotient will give 0.98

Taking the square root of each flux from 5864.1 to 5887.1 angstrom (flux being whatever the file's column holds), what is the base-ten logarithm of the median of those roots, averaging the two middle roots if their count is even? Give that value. 0.531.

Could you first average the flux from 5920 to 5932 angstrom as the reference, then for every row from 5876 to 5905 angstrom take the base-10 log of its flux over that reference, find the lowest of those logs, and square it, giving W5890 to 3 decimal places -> 0.043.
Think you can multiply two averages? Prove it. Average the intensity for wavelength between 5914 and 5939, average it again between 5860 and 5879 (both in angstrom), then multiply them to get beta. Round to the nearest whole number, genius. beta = 139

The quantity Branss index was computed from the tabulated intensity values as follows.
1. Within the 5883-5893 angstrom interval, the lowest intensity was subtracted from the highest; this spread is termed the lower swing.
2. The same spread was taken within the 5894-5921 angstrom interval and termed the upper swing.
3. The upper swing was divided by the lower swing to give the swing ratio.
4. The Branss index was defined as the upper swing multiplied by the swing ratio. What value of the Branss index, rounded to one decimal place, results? 3.9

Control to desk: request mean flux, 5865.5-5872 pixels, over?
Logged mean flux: 11.2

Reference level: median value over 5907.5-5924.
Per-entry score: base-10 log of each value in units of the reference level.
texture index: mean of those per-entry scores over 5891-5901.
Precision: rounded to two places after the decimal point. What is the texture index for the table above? -0.14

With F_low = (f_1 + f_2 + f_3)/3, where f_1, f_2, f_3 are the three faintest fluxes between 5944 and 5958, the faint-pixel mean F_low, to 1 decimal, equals 10.7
